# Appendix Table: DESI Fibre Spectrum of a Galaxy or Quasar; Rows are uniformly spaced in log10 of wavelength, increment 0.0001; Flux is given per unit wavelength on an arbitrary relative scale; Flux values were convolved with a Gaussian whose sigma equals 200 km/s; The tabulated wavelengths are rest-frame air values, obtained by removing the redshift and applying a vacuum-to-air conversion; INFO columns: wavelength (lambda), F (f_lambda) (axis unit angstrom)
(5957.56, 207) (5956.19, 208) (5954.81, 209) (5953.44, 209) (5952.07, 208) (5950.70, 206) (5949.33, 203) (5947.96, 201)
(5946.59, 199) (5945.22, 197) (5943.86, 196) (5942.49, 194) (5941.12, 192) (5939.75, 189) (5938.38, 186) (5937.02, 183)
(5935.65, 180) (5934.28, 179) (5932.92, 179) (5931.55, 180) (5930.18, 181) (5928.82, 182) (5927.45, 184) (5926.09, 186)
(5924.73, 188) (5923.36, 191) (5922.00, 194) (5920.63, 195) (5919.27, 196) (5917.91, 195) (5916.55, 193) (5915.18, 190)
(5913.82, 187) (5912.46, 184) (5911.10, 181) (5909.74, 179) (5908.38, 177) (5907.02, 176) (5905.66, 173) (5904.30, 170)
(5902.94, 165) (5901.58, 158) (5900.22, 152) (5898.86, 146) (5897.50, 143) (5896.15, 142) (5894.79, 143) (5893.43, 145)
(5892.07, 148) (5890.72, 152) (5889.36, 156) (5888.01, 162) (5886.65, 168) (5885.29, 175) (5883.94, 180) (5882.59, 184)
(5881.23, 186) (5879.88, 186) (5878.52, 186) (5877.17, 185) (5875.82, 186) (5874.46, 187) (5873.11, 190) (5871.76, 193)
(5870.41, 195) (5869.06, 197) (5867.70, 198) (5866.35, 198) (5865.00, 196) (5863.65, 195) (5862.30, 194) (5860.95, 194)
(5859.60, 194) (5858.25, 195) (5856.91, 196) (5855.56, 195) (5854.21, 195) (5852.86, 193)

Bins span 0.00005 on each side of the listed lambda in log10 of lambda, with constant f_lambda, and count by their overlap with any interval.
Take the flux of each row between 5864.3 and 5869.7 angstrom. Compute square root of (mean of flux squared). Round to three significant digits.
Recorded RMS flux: 197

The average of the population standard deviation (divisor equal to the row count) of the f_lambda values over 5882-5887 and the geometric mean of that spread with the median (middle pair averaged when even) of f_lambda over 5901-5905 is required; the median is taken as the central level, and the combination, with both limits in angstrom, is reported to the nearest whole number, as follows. 19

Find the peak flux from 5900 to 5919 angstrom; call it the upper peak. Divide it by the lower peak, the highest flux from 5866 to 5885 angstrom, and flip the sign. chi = -0.98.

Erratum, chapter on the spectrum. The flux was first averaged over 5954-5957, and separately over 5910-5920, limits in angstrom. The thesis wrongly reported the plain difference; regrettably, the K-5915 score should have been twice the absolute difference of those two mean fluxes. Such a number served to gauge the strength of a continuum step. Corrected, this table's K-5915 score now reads 38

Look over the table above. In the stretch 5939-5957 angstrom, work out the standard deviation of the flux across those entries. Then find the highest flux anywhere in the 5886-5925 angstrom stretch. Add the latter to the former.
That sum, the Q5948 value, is 203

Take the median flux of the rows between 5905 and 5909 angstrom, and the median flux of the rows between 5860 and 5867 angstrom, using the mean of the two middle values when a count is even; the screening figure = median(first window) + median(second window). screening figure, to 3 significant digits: 371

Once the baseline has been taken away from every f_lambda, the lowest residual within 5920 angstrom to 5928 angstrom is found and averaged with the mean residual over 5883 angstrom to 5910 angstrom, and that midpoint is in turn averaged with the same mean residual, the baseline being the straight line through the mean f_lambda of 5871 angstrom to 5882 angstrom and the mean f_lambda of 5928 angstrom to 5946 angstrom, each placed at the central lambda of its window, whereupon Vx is -20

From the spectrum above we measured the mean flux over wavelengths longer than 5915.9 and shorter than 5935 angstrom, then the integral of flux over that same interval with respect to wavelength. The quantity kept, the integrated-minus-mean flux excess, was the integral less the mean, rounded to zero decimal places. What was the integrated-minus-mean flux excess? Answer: 3391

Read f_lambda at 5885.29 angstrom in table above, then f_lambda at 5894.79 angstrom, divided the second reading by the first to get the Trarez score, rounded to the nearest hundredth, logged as 0.82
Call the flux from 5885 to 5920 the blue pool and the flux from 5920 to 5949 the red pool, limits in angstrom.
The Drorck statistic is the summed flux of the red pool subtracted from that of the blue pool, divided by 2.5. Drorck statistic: 160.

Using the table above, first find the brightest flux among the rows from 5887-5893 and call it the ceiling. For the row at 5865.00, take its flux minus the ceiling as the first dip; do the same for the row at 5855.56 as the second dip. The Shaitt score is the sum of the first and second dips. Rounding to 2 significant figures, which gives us 67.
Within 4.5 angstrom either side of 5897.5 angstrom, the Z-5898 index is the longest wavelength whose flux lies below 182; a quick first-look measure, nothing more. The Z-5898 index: 5901.58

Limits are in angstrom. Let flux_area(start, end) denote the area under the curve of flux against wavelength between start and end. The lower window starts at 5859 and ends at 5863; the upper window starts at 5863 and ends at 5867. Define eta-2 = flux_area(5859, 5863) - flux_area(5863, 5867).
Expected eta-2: -10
